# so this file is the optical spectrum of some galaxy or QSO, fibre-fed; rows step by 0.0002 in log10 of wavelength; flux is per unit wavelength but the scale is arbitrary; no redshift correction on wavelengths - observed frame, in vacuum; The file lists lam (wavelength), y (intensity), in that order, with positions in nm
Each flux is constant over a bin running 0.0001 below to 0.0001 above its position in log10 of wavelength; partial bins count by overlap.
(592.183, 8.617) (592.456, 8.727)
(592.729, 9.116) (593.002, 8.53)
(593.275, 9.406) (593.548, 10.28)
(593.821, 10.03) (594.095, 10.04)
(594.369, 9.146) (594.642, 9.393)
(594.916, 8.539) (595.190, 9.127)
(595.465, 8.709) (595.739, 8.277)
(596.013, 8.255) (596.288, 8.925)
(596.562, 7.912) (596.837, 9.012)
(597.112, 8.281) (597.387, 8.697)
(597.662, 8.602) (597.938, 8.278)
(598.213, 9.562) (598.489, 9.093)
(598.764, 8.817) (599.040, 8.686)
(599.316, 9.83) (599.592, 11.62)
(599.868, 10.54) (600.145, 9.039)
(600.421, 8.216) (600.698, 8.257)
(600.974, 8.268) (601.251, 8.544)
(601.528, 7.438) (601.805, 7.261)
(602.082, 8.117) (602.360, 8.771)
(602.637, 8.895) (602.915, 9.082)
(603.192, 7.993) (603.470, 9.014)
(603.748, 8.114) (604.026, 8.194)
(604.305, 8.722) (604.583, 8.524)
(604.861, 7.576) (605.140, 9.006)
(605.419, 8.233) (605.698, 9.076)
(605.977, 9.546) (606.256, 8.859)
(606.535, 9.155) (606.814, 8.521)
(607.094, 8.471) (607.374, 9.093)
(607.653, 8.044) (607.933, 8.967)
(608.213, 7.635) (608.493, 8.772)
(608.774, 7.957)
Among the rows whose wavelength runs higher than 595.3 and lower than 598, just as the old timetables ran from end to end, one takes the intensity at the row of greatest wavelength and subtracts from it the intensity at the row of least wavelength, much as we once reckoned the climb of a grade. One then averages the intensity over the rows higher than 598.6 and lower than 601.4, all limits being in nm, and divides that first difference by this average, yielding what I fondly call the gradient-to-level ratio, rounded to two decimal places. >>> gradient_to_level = -0.05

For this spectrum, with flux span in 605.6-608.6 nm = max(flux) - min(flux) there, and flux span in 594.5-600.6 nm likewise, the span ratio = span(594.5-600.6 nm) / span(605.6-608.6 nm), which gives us 1.9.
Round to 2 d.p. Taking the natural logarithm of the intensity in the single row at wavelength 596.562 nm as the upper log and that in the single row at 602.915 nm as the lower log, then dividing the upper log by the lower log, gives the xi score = 0.94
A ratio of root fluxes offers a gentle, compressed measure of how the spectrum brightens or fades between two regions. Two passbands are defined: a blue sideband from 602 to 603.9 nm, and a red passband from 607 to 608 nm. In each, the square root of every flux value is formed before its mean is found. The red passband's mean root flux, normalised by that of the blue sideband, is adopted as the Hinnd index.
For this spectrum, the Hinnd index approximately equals 1.00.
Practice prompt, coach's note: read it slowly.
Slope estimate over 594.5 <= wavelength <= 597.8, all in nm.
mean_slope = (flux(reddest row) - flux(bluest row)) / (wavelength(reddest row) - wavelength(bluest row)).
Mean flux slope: -0.26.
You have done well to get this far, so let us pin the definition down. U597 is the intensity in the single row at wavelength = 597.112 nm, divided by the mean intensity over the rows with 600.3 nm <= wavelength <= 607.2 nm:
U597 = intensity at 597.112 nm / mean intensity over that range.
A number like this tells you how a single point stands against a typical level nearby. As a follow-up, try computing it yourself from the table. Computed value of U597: 0.98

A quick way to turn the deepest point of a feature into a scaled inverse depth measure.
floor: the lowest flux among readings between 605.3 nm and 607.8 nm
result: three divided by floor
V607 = 0.373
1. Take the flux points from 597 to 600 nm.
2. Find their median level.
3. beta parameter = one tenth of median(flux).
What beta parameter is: 0.882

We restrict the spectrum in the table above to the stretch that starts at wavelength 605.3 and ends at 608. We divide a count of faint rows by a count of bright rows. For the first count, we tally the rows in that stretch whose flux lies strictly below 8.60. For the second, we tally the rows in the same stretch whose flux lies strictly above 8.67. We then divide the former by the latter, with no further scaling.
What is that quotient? 0.7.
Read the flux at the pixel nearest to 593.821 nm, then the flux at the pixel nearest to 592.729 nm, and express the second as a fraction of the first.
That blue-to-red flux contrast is 0.91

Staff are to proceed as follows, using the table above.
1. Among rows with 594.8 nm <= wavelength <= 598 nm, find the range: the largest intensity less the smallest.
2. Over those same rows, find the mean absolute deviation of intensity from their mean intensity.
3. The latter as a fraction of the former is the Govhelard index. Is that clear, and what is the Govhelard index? 0.242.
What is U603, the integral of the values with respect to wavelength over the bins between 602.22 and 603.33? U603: 9.6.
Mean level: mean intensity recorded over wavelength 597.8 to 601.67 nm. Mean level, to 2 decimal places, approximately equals 9.01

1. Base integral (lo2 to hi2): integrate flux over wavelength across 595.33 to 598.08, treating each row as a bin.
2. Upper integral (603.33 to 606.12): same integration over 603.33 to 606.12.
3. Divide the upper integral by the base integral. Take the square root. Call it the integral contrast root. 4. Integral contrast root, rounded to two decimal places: 1.01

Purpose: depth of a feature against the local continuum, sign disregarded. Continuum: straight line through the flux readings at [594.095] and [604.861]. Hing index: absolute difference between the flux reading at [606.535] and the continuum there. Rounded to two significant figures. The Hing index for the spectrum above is 2.0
